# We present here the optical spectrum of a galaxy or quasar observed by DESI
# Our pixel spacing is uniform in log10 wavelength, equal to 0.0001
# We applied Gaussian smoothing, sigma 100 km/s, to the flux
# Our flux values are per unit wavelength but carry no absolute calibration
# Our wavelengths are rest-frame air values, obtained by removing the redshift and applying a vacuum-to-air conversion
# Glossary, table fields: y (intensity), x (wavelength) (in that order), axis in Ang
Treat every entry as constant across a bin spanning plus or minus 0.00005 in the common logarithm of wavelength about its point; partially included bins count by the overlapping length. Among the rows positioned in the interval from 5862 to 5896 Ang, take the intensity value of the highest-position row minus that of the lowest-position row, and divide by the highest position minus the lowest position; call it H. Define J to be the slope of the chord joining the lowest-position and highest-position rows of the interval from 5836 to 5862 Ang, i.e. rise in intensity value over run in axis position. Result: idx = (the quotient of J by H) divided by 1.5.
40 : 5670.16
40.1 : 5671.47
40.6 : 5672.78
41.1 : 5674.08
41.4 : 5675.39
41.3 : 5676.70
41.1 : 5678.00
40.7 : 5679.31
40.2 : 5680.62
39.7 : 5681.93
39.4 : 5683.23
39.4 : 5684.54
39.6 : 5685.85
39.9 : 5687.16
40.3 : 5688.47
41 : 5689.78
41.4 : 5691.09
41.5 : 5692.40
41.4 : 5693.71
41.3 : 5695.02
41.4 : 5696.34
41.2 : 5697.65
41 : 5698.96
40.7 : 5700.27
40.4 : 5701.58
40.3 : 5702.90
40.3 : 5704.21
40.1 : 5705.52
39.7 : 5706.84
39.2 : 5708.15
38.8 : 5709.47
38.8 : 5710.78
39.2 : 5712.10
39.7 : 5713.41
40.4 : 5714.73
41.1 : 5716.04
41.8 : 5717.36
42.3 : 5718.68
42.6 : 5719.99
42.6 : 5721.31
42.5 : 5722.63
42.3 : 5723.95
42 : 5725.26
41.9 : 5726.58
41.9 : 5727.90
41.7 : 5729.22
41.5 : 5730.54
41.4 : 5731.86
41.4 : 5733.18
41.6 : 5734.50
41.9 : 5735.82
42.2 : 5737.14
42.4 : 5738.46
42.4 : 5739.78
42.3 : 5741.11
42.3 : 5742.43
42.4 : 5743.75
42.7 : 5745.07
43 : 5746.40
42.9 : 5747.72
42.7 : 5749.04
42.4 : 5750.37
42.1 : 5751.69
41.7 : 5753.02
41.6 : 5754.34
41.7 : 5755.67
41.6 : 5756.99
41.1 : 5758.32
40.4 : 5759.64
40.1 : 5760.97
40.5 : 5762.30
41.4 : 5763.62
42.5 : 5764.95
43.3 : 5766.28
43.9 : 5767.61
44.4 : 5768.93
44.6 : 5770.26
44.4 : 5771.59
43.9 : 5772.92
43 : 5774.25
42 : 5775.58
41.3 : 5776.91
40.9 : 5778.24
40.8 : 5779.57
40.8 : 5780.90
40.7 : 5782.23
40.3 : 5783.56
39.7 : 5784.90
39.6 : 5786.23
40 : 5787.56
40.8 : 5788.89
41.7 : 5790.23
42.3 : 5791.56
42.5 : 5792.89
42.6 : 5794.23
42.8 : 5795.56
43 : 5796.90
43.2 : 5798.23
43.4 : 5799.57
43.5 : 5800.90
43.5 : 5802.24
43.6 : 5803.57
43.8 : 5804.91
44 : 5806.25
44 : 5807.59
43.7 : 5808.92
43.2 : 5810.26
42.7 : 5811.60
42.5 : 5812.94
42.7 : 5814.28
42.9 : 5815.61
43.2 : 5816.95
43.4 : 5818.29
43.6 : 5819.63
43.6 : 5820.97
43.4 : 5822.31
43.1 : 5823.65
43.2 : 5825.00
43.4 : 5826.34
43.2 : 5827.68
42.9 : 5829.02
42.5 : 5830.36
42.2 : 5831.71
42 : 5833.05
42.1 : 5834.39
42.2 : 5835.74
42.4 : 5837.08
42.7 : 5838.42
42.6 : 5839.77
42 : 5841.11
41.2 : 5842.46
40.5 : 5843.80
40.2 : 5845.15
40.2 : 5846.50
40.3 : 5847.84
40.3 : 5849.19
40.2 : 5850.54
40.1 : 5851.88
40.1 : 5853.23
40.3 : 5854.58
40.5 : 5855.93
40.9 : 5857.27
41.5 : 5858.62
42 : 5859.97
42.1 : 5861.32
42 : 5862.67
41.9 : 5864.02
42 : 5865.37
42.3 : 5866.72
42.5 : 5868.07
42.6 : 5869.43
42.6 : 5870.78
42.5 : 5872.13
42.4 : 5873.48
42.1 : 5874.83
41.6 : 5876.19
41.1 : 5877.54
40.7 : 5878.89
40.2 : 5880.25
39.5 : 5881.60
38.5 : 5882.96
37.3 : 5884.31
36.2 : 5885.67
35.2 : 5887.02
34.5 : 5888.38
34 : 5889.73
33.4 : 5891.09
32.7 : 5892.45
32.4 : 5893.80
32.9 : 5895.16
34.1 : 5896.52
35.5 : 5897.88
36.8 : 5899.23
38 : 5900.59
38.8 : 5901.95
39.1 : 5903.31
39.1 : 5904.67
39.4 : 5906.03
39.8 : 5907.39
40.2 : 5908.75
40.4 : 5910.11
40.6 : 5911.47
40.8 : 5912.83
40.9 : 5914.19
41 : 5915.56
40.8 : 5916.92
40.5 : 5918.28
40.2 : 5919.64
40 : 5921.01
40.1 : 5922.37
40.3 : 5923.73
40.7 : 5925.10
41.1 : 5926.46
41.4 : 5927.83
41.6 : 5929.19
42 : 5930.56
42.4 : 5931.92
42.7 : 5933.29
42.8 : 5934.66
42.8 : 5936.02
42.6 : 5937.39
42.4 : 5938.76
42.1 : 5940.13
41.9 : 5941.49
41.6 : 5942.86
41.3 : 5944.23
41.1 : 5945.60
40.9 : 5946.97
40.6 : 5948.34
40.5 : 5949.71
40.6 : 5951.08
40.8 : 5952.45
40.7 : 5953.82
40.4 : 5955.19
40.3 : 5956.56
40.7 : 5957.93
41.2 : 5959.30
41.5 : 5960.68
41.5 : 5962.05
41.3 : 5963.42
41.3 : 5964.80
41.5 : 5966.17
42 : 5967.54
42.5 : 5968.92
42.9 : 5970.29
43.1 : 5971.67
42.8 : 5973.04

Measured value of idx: 0.0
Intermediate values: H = -0.28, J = -0.01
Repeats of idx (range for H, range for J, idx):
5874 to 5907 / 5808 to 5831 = 0.4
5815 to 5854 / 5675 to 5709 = 0.6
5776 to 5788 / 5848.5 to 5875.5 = -0.4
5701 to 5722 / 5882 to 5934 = 0.5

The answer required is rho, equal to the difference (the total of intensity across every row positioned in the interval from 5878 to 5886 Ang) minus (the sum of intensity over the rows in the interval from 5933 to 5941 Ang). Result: -23.0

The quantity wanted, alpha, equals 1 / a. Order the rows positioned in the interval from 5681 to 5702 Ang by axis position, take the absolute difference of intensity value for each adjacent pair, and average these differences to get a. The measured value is 4.1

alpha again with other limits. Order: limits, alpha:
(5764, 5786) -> 2.1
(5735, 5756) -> 5.4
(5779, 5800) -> 3.0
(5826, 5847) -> 3.3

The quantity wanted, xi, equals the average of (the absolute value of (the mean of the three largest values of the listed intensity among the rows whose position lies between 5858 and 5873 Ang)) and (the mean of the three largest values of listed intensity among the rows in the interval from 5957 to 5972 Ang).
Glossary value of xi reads 42.7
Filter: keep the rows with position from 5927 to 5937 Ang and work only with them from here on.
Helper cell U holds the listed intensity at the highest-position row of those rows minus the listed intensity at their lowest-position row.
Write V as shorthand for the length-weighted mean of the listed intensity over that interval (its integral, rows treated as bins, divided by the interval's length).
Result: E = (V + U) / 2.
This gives 21.8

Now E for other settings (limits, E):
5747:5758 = 20.4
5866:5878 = 20.5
